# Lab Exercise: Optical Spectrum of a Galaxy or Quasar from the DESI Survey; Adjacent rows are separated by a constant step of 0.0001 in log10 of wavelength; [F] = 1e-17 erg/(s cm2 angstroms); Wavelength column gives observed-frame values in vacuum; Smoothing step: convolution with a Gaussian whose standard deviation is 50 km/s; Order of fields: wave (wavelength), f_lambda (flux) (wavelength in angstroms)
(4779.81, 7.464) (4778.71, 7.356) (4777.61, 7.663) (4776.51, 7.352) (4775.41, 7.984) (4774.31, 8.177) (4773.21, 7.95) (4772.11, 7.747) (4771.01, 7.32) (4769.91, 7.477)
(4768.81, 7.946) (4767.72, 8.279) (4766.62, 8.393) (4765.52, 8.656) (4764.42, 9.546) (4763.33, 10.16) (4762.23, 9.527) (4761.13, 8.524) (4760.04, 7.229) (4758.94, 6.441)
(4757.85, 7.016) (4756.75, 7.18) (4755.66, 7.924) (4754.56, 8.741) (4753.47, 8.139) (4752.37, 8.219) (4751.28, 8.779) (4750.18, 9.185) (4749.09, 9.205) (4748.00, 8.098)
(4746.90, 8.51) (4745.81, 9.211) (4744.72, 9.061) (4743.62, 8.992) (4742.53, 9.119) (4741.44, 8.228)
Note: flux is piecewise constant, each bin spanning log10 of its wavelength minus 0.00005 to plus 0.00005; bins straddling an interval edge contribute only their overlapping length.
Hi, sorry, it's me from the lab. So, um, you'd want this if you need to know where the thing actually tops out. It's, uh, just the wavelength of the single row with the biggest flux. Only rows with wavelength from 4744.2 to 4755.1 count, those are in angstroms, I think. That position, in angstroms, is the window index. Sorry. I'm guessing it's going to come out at 4745.81 angstroms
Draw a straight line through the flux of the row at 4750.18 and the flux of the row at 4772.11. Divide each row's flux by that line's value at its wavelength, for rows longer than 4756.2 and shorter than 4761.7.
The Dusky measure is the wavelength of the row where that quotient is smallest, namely 4758.94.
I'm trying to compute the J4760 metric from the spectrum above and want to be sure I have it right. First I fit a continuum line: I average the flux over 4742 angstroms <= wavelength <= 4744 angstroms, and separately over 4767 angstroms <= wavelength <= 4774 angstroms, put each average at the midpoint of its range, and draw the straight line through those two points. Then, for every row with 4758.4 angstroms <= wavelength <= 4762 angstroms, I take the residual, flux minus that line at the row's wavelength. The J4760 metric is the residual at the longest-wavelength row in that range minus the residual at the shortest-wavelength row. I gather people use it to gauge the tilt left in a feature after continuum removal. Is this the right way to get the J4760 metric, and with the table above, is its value 2.2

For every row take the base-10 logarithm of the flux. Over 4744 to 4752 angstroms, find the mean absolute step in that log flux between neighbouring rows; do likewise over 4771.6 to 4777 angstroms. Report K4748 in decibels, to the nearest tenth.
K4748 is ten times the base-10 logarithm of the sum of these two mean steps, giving -13.9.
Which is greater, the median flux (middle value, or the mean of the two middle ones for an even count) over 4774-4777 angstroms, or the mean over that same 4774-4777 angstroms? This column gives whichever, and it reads 7.98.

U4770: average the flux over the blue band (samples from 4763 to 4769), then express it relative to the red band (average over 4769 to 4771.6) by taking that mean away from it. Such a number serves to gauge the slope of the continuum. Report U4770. 1.4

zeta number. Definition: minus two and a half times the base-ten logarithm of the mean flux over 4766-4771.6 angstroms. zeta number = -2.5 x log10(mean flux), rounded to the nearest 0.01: -2.24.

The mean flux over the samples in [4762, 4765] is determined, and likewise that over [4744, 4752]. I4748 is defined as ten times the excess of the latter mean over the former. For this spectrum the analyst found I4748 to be -9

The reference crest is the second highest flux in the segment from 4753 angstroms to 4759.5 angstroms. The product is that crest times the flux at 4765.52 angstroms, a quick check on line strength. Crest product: 70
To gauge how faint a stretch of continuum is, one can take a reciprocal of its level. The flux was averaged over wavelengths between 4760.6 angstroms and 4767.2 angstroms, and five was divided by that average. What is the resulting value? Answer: 0.55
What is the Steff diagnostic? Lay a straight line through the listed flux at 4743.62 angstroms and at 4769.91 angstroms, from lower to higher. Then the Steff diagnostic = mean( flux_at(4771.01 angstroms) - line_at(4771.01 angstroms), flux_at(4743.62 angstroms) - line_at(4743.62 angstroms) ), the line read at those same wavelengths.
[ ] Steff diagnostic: 0.0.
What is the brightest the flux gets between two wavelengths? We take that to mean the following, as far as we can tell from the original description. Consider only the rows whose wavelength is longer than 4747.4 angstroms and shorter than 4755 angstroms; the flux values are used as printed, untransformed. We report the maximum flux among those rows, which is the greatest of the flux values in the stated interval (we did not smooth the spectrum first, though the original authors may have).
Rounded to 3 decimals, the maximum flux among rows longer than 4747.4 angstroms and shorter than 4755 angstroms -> 9.205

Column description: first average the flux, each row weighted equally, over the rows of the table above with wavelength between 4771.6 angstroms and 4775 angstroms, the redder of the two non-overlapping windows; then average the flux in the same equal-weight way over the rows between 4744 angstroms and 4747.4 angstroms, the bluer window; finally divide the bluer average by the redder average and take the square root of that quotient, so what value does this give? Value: 1.06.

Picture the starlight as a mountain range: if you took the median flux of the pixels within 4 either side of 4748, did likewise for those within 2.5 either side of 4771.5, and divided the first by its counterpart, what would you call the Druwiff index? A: 1.19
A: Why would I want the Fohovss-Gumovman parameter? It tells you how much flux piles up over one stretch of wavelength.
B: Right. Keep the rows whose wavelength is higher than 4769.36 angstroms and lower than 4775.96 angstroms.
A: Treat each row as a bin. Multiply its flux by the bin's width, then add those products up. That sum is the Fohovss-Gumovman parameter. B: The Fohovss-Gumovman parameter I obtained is 51.3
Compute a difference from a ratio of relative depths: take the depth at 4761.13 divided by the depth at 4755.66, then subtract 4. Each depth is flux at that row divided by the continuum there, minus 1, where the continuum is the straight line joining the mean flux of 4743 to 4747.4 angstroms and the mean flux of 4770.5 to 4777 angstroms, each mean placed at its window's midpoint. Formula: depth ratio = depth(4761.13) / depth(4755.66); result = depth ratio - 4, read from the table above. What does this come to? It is -4.4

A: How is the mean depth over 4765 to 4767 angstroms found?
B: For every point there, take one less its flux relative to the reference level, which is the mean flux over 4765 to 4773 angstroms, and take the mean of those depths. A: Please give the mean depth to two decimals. -0.07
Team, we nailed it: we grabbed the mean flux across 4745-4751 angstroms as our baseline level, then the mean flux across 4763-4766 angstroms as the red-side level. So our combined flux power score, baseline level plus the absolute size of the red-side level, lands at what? 18.3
